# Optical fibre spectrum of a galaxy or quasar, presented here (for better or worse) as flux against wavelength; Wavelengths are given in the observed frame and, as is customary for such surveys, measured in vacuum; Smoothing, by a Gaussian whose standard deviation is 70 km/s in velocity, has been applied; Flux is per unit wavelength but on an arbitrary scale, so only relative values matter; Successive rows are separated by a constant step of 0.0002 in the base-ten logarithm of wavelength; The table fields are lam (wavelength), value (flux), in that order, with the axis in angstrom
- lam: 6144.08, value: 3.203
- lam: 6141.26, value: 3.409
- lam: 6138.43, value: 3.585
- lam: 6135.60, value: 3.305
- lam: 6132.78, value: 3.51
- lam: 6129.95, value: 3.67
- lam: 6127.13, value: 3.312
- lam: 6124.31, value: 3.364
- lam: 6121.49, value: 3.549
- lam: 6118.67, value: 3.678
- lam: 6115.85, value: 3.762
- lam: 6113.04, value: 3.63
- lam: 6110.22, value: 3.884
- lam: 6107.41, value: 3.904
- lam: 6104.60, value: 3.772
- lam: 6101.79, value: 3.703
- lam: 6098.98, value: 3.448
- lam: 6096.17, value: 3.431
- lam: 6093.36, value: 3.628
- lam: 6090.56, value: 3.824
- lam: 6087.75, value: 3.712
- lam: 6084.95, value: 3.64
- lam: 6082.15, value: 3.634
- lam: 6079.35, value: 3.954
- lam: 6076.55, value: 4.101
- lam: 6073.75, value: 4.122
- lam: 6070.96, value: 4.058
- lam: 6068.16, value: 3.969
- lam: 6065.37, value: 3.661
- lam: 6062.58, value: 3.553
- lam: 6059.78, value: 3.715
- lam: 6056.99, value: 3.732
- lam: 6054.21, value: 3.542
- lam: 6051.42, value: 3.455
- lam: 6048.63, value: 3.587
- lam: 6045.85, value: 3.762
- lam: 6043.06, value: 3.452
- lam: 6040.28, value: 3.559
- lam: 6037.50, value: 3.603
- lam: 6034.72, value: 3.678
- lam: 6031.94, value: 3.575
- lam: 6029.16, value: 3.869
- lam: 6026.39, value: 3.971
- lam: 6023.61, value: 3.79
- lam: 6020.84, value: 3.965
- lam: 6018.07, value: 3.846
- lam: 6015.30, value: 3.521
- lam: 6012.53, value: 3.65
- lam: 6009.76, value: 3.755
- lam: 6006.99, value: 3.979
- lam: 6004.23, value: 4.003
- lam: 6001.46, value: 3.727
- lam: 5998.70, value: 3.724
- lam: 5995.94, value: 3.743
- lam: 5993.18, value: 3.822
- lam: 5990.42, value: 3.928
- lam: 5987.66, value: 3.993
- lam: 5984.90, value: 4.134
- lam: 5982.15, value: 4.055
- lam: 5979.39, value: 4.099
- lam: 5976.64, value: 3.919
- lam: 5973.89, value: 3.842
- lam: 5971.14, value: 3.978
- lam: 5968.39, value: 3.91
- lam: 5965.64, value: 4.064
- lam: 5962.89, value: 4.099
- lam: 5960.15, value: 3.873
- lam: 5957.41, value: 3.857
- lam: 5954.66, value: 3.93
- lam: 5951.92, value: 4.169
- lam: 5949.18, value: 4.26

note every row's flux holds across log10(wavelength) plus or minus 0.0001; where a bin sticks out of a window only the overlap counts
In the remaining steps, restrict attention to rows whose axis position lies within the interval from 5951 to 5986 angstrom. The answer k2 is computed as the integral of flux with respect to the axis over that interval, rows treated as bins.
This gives 140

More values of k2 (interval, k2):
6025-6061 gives 132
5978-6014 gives 140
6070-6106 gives 136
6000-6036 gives 137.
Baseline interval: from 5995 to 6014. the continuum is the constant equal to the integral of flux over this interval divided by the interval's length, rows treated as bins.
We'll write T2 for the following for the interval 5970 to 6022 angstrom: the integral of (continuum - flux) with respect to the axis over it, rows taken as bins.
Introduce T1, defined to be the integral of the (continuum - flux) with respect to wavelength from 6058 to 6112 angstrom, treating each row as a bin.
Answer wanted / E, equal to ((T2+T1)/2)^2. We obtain 2.0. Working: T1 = 1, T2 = -4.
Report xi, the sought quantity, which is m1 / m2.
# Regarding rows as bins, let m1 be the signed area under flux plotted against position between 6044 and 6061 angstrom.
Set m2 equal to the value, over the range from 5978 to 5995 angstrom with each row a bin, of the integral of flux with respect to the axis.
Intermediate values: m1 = 61.7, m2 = 68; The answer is 0.91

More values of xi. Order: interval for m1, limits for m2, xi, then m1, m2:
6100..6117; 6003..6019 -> 1.06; 64.1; 61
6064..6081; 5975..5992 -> 0.99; 67.6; 68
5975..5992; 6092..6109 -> 1.10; 68.3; 62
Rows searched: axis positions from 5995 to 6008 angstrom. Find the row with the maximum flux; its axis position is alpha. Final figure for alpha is 6004.23 angstrom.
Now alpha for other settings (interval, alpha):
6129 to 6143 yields 6129.95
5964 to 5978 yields 5965.64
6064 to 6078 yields 6073.75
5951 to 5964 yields 5951.92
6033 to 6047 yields 6045.85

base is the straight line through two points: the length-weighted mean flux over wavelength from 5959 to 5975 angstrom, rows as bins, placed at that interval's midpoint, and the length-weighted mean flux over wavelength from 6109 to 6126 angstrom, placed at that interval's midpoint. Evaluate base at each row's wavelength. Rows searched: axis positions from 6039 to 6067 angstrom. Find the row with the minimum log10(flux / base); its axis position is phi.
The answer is 6043.06 angstrom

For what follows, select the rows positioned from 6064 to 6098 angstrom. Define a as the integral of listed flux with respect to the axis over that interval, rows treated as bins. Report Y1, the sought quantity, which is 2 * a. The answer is 259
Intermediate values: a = 129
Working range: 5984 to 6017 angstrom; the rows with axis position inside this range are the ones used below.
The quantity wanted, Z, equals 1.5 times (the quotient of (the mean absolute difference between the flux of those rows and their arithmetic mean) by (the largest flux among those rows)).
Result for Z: 0.053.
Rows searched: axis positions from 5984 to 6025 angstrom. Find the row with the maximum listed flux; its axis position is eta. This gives 5984.90 angstrom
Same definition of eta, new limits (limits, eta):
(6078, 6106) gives 6079.35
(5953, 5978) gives 5962.89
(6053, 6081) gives 6073.75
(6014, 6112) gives 6073.75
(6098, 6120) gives 6107.41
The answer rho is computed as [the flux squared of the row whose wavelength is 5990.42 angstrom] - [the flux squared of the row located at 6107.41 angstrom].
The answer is 0.2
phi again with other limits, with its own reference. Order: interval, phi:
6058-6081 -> 6062.58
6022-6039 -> 6031.94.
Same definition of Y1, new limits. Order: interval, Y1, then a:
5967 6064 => 734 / 367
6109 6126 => 124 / 62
